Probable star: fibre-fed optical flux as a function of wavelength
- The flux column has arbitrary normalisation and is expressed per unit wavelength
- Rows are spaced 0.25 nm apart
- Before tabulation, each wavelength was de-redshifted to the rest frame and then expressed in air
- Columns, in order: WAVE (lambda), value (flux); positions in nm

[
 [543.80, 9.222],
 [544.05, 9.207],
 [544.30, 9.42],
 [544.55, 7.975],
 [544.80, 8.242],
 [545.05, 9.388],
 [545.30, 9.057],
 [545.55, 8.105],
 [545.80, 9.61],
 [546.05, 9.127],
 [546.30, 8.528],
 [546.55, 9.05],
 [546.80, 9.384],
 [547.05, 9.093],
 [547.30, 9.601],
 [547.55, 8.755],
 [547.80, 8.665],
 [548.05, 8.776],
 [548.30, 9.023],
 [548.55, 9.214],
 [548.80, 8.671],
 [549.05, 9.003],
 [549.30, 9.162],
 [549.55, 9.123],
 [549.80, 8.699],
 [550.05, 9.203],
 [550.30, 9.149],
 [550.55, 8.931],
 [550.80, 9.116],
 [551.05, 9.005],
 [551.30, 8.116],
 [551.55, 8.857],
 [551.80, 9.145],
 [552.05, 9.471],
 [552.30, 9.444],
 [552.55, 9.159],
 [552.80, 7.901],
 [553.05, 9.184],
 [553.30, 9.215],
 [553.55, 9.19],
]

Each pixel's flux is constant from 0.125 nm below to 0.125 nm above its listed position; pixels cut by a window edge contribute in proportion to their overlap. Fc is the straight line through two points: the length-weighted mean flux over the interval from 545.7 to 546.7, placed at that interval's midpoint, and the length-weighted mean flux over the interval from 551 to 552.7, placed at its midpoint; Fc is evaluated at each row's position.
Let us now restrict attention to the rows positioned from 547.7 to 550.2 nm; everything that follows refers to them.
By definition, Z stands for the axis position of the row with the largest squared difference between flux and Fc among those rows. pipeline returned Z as 547.80 nm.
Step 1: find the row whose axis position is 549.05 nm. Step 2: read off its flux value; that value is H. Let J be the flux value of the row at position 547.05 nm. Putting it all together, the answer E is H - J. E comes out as -0.09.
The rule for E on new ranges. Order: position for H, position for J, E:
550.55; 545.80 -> -0.68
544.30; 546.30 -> 0.89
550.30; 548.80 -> 0.48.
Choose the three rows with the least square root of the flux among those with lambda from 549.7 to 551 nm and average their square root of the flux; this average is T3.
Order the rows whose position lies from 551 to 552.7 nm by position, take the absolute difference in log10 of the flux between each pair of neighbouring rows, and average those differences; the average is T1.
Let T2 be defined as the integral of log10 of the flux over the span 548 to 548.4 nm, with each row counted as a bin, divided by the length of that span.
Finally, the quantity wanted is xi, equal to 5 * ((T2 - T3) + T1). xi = -10.1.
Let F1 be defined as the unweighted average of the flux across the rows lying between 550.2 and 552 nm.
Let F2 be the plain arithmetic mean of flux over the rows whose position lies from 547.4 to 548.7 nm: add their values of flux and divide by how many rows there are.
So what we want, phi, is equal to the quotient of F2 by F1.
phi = 1.00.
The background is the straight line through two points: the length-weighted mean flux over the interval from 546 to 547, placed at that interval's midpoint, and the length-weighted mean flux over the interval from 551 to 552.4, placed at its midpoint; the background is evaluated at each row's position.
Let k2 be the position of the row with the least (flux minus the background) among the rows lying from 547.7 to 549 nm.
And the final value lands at 547.80 nm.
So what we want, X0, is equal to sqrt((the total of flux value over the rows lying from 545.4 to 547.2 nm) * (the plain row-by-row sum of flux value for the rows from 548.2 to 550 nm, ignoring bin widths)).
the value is 62.9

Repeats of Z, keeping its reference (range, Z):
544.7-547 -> 545.55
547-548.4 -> 547.30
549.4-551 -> 549.80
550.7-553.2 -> 552.80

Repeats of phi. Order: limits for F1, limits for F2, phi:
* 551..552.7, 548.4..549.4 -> 1.00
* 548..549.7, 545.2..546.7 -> 0.99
